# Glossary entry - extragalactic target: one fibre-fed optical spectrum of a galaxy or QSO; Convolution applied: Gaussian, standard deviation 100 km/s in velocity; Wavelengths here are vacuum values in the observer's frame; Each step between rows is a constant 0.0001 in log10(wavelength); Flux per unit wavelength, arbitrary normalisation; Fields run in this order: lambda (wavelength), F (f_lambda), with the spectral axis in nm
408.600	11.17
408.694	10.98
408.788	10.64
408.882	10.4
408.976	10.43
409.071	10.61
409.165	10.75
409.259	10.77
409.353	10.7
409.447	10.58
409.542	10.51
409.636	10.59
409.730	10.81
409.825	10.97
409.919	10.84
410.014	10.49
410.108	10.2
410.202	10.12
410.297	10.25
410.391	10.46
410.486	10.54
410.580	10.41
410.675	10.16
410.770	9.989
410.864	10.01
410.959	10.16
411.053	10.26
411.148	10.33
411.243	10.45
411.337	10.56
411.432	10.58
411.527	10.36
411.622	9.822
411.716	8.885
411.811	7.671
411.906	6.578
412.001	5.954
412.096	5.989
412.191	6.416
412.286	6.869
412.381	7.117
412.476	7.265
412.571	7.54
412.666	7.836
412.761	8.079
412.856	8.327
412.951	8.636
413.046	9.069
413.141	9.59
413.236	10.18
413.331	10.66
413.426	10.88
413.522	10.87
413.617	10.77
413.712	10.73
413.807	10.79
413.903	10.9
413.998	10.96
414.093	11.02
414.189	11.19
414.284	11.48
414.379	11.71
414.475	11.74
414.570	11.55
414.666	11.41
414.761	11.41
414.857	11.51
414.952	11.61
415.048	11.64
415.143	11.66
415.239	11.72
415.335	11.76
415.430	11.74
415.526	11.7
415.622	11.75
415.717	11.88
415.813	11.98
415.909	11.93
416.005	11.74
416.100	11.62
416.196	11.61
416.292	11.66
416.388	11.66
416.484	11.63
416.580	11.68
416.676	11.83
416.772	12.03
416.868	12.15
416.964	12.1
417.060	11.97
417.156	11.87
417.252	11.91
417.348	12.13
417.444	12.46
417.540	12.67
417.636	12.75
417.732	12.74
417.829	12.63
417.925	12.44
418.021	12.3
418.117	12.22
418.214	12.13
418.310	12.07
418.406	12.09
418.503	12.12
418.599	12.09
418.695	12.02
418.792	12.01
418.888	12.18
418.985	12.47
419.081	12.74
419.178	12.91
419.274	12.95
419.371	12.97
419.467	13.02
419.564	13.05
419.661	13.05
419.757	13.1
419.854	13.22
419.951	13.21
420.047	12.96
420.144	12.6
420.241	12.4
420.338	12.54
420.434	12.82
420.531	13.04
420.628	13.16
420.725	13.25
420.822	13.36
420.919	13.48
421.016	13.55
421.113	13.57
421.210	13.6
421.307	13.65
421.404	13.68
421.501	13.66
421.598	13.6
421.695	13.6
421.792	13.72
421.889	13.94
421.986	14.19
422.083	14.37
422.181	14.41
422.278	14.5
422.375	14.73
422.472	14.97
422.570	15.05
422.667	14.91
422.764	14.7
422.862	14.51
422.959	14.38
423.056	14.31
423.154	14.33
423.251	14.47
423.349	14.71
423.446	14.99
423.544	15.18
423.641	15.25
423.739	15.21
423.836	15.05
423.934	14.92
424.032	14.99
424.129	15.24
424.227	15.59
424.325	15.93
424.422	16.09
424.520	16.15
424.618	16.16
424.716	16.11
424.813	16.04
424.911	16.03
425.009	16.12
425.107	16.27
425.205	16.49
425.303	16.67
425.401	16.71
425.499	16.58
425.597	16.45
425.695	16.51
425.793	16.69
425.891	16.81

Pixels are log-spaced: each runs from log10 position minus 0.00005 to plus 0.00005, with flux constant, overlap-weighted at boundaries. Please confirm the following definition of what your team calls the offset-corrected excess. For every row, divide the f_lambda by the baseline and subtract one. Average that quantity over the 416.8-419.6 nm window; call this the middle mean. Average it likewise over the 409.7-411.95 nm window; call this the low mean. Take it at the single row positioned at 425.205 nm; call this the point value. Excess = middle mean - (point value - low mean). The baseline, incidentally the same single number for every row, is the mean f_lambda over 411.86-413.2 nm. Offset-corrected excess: -0.21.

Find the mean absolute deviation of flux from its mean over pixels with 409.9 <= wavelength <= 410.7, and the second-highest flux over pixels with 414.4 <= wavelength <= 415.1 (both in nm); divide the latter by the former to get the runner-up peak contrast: 64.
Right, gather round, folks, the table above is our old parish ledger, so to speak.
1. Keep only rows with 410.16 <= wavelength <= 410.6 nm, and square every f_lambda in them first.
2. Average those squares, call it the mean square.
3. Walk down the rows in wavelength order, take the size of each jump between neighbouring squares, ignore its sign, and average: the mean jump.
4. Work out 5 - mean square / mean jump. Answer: -33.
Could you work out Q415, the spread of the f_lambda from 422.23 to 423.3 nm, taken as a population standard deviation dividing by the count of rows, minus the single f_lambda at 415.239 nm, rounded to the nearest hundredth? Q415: -11.47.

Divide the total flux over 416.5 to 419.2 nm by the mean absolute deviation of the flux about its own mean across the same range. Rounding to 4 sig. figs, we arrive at 1292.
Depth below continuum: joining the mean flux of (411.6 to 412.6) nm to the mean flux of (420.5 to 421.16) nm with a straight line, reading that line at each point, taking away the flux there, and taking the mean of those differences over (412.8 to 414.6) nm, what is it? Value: -2.2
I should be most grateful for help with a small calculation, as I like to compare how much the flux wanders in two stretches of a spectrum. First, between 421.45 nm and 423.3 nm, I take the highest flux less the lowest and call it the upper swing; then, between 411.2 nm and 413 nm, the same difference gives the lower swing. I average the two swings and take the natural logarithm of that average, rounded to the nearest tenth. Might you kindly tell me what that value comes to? 1.1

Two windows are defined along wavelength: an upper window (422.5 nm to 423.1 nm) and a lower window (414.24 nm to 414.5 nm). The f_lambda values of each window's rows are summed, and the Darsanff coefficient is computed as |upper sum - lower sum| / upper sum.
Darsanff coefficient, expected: 0.6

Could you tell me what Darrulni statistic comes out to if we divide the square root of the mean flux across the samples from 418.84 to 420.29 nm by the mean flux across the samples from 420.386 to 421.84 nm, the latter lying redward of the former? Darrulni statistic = 0.27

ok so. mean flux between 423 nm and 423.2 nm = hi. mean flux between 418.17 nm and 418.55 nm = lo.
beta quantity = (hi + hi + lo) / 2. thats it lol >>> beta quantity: 20.4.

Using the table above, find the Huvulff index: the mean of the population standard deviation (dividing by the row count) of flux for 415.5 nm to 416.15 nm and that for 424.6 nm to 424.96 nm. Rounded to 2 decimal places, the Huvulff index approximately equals 0.09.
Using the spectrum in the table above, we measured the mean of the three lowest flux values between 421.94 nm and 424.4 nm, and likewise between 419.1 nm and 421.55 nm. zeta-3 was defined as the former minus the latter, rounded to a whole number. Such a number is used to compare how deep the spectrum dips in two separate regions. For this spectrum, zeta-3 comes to 2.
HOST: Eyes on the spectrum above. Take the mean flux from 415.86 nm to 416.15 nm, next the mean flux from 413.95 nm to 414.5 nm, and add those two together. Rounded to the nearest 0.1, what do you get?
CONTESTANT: 23.1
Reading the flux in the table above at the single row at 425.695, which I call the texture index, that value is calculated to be 16.51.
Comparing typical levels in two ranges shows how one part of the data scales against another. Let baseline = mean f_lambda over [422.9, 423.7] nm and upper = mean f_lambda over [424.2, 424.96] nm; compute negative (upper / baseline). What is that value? -1.09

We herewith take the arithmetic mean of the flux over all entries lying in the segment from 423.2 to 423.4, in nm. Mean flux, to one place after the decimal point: 14.6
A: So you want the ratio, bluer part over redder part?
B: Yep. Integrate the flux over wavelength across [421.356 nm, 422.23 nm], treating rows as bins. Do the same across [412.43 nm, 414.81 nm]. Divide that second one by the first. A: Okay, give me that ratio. 2.0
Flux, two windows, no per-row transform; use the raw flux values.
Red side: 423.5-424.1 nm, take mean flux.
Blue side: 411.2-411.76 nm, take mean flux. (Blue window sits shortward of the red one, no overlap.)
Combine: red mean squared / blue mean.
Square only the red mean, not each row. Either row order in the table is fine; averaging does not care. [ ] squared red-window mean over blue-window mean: 22.6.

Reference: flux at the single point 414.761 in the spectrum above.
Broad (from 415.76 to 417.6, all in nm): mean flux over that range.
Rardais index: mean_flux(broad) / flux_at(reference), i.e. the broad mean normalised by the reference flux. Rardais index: 1.05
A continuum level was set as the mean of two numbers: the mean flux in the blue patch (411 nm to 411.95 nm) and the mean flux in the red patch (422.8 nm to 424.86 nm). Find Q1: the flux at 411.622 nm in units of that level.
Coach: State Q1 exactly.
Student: 0.79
